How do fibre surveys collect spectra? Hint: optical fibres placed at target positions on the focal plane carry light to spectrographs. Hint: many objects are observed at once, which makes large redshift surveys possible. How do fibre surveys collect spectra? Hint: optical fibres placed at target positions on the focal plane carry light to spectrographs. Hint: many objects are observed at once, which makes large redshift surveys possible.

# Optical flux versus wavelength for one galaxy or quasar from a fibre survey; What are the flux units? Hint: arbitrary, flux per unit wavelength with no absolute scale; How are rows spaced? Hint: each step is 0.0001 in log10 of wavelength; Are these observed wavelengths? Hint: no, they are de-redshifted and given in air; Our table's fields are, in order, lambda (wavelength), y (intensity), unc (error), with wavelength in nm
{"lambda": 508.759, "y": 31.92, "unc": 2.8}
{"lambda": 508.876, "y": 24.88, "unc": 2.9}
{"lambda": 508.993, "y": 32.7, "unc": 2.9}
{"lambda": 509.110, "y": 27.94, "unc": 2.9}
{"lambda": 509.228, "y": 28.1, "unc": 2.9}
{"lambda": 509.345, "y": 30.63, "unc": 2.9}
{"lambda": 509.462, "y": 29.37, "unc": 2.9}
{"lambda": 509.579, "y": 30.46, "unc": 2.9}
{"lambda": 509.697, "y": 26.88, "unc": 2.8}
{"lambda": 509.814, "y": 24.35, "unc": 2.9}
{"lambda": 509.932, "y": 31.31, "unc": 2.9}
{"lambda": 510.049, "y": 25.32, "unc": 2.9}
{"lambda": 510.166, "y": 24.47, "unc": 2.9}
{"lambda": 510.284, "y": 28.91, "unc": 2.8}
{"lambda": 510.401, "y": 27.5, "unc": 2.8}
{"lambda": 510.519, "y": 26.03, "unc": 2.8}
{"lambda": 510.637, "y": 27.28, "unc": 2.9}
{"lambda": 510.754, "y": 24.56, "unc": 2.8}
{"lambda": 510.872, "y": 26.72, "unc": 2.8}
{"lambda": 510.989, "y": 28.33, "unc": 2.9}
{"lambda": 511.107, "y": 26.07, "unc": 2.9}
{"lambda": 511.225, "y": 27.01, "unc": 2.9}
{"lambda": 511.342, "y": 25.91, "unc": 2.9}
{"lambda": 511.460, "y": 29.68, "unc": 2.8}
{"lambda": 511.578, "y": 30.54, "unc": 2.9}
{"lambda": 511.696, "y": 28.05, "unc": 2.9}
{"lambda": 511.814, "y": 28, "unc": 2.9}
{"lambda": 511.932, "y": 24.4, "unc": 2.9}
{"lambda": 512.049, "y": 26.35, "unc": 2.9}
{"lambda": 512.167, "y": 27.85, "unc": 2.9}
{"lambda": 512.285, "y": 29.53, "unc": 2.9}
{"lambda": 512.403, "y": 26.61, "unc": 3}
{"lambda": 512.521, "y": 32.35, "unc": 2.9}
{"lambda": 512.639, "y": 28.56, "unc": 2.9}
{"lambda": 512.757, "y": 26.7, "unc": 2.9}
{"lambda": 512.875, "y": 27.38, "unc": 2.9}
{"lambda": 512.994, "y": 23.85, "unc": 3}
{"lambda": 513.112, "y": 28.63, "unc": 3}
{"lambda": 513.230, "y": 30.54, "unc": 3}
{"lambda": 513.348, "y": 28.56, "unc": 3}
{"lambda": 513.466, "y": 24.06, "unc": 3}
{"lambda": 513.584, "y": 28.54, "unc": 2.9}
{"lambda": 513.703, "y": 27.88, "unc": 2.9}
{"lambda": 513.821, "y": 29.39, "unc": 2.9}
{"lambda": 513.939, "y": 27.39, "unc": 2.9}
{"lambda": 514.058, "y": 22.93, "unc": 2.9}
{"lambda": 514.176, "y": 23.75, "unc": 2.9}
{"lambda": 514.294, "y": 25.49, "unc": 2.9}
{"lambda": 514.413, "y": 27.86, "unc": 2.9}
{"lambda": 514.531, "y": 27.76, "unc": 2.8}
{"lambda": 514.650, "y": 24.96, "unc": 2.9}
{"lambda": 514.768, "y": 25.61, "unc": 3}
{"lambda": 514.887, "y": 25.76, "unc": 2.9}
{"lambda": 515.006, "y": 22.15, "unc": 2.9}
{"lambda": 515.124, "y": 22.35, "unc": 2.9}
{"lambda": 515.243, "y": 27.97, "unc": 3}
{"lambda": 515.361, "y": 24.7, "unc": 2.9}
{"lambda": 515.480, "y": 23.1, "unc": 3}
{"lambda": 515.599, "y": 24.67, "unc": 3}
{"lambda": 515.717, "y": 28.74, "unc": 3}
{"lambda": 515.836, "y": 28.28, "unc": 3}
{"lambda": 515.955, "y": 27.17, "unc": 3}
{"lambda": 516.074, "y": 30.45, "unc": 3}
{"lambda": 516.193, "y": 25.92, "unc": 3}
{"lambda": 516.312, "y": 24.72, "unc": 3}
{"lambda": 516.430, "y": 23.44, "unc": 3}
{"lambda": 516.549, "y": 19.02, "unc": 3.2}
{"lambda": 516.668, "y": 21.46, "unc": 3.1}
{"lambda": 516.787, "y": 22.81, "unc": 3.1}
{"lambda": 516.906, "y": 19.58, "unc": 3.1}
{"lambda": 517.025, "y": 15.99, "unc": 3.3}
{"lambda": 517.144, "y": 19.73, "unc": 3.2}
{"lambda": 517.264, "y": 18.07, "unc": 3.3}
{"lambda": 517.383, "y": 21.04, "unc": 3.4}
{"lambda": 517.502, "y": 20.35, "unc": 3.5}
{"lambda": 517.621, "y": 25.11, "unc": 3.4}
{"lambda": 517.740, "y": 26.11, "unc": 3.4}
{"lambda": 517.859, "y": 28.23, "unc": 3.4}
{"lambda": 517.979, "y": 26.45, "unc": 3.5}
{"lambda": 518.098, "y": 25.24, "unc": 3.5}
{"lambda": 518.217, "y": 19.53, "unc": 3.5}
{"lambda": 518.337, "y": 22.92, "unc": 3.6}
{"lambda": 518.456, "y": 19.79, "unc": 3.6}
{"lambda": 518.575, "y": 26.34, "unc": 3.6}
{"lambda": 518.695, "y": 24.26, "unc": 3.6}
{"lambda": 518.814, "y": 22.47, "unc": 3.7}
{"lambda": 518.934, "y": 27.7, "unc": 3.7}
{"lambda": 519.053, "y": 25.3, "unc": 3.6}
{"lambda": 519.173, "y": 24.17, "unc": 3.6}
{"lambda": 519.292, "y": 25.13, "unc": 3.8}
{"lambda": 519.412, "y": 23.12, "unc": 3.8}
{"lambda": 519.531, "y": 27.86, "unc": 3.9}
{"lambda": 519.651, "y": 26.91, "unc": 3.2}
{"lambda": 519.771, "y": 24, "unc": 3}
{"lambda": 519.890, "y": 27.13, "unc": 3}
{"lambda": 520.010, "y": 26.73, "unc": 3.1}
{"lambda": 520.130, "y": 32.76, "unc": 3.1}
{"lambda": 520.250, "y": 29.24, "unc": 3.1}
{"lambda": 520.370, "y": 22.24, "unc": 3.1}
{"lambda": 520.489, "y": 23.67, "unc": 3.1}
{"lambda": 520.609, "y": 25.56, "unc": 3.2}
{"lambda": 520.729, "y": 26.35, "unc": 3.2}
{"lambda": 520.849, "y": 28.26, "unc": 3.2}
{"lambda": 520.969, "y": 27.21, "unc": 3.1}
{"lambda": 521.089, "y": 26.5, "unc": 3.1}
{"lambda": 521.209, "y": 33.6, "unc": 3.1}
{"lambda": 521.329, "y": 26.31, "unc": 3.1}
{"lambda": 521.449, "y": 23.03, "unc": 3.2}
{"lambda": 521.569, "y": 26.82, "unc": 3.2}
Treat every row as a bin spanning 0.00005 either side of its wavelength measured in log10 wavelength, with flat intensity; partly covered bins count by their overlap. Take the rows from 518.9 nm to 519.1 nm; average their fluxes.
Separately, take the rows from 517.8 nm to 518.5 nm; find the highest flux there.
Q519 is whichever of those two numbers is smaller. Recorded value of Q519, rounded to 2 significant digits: 26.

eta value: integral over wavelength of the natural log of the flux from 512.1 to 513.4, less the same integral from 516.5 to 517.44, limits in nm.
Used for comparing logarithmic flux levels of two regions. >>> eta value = 2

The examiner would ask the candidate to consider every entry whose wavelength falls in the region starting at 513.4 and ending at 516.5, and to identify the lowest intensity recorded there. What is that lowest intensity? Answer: 22.15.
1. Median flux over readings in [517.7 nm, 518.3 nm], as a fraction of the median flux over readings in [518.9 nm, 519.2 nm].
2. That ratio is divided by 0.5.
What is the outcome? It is 2.06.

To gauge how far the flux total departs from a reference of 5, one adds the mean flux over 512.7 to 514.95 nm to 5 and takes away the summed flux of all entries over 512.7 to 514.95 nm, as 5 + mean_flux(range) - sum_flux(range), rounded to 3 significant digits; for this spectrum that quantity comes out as -475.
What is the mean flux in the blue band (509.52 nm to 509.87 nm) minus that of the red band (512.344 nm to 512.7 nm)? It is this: -1.9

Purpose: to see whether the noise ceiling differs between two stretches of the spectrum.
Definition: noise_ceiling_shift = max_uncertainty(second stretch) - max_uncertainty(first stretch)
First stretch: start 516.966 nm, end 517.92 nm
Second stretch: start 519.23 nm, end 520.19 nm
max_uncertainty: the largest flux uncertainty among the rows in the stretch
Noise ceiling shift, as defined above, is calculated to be 0.40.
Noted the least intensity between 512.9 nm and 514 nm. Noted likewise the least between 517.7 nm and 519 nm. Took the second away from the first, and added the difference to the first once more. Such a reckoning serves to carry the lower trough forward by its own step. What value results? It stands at 28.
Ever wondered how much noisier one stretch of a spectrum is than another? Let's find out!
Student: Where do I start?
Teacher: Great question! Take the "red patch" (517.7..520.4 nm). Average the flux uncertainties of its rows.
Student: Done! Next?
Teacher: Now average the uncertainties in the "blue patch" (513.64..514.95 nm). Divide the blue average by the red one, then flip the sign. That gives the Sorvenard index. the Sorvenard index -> -0.84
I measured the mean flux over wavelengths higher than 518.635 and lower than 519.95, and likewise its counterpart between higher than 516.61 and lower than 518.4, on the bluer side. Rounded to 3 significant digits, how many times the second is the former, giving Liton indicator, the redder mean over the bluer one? 1.14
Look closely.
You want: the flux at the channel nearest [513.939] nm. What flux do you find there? 27.39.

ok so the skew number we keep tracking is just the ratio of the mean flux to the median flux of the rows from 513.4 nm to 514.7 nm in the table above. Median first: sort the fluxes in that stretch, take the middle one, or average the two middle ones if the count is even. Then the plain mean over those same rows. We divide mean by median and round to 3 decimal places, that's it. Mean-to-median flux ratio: 0.963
